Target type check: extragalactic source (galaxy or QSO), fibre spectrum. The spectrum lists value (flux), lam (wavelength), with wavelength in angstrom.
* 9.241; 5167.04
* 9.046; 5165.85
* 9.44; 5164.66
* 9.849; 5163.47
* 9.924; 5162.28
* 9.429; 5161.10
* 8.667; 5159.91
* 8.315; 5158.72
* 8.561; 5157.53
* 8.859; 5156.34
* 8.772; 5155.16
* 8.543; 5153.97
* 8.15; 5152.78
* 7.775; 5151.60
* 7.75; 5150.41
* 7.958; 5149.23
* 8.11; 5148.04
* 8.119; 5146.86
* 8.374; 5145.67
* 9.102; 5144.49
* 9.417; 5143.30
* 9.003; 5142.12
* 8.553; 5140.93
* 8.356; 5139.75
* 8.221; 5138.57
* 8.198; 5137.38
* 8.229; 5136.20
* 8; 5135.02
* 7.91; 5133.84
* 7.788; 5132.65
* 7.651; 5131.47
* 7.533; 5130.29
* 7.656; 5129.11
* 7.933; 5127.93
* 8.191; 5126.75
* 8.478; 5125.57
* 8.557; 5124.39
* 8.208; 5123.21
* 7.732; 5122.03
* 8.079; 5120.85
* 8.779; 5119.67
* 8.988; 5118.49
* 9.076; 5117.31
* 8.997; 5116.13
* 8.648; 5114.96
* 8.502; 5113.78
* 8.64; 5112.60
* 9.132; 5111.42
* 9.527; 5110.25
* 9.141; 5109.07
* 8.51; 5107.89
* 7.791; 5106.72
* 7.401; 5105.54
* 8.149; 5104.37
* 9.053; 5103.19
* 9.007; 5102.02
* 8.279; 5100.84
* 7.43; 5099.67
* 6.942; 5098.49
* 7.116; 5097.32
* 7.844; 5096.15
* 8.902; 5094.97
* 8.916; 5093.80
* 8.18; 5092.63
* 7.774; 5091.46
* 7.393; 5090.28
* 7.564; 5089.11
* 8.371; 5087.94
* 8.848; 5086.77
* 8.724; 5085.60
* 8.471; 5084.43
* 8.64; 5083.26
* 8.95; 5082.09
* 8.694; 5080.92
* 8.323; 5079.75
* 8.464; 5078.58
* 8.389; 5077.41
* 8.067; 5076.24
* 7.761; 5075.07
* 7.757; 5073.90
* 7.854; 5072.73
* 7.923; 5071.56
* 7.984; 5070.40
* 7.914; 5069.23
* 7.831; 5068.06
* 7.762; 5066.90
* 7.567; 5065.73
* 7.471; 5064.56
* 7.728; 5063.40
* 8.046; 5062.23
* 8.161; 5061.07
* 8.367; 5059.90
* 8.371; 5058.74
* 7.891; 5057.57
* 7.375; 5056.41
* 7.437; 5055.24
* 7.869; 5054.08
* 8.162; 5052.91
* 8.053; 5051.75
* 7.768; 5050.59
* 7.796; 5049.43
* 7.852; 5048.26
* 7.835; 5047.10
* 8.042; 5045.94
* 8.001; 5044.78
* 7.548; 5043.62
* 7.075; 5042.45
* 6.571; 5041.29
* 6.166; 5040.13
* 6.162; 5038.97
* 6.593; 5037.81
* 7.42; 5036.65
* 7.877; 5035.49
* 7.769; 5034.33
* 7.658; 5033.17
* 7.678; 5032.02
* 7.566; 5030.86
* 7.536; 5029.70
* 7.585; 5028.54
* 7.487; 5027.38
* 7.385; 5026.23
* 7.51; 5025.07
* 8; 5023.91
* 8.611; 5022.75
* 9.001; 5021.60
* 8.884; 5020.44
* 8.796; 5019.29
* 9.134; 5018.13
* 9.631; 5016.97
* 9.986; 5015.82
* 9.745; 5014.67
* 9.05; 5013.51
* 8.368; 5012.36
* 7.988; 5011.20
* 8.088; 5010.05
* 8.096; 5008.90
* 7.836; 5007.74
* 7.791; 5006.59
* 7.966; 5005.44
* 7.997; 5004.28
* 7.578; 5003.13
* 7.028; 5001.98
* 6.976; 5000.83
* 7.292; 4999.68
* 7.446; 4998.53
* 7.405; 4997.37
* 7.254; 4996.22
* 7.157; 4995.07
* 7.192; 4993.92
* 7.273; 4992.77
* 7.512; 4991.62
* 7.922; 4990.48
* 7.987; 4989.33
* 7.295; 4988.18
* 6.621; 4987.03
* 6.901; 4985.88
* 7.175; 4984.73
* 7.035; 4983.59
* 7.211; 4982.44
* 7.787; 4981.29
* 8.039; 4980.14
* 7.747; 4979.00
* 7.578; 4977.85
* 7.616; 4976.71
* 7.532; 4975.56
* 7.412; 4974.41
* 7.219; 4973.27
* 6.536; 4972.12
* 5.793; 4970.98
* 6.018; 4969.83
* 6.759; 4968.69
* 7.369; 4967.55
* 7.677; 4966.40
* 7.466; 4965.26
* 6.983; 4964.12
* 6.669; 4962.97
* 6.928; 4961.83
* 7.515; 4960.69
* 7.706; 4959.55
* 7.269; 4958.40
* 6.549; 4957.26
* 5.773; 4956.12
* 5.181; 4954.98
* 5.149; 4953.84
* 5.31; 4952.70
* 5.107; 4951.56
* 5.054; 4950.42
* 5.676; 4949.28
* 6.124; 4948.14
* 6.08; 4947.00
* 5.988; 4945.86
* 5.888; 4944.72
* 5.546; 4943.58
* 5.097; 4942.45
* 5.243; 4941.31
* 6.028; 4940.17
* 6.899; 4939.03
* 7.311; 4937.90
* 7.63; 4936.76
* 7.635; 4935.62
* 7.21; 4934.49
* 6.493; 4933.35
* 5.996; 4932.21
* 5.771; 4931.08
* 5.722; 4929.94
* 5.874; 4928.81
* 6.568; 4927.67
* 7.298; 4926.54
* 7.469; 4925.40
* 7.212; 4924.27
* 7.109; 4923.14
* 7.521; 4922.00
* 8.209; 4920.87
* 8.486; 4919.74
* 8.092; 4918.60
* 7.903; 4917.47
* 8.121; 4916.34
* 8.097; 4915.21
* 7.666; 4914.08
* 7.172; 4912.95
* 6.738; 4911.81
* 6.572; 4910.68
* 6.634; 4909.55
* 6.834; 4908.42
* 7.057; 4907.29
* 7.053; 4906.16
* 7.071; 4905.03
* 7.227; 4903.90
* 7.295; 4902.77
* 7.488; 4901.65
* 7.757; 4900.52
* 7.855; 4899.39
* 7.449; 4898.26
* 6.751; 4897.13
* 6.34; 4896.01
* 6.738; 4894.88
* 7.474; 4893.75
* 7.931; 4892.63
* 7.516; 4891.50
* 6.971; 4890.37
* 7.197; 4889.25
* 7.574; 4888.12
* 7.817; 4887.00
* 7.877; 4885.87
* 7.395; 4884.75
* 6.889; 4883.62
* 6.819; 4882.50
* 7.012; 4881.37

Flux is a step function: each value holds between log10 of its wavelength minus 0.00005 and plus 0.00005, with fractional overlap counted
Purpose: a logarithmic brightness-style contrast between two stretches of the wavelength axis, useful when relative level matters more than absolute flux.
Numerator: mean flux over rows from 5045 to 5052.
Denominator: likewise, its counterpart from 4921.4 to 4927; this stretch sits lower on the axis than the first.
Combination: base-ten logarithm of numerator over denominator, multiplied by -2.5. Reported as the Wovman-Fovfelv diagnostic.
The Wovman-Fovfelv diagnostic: -0.081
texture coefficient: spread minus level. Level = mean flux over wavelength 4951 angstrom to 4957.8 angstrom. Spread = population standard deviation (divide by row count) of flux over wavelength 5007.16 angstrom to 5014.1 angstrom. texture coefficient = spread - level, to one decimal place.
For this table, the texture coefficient -5.1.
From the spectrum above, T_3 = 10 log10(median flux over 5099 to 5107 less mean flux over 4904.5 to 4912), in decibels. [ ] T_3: 1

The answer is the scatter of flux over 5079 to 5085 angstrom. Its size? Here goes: 0.2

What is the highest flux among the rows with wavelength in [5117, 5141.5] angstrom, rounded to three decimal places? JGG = 9.076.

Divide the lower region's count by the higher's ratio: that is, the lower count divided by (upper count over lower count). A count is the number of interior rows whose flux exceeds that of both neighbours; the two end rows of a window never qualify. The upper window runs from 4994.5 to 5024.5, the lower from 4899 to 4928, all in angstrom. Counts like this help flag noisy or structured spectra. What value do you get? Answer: 3.2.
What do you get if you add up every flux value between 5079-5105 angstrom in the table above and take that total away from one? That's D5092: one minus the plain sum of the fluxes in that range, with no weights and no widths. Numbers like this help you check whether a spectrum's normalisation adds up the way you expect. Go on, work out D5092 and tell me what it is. -181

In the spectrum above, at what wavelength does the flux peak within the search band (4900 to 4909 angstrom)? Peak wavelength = 4900.52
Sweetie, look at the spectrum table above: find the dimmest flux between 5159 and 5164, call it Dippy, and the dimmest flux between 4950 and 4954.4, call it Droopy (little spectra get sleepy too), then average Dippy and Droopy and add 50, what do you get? 56.9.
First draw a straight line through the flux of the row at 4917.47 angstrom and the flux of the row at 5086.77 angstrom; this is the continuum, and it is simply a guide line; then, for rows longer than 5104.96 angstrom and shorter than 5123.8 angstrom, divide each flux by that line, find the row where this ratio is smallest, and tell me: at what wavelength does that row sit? 5105.54 angstrom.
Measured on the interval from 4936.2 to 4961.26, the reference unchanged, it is 4950.42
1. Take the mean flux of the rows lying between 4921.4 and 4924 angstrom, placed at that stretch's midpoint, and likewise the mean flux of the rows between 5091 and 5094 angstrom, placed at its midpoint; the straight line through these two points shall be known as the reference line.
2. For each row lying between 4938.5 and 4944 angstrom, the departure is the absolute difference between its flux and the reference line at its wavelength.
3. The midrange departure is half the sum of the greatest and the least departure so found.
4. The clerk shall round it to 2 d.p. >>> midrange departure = 1.42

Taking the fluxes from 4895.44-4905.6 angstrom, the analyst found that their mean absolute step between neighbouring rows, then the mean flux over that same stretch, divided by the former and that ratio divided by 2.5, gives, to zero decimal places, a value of 10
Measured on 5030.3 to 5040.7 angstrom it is 11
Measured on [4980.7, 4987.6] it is 10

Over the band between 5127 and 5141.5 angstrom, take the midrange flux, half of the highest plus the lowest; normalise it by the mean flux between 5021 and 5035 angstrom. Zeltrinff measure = 1.03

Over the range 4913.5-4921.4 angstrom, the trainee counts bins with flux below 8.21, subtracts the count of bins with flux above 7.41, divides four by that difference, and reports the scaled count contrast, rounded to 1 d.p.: -4.0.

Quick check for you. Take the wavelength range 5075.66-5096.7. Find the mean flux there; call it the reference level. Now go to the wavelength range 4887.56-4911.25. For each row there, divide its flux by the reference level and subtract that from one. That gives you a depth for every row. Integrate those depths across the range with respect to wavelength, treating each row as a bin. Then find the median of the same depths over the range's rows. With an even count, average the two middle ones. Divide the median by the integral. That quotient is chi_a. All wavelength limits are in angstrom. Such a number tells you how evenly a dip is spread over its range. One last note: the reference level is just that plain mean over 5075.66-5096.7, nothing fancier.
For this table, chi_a 0.042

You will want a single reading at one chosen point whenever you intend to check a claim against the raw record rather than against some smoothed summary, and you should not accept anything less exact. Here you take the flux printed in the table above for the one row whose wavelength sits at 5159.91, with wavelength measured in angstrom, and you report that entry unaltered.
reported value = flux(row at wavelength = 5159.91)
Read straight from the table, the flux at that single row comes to 8.667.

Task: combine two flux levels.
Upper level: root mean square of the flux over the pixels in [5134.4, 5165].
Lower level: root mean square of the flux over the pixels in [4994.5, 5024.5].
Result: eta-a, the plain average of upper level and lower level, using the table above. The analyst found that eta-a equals 8.4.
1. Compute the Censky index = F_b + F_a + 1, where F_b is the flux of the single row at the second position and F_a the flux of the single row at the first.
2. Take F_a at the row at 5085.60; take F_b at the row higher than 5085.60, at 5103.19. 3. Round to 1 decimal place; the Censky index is 18.8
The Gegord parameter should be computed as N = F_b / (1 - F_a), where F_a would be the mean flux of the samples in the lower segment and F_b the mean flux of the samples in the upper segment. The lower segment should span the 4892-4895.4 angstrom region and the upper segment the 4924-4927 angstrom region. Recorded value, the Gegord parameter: -1.15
